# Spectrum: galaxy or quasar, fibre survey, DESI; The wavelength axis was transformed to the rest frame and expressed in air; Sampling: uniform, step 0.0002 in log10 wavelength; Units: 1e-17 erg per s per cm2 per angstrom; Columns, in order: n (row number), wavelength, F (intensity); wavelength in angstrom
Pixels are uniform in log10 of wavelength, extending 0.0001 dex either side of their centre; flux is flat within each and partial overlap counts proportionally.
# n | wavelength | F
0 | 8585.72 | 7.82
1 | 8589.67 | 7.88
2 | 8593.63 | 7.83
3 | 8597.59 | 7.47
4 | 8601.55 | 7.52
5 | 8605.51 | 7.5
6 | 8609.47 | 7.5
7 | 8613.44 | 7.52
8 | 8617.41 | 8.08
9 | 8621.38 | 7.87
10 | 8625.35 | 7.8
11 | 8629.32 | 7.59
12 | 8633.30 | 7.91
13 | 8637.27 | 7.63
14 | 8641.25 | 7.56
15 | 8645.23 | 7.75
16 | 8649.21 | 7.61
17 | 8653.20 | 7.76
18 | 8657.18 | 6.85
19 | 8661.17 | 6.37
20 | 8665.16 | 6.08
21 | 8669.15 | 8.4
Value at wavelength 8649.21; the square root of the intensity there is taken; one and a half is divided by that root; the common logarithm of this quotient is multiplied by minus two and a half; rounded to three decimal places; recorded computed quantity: 0.662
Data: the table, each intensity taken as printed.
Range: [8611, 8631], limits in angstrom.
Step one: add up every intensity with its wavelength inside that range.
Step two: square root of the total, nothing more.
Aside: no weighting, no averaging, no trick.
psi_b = 6.23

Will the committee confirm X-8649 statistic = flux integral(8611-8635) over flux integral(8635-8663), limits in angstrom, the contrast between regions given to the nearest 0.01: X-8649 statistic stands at 0.90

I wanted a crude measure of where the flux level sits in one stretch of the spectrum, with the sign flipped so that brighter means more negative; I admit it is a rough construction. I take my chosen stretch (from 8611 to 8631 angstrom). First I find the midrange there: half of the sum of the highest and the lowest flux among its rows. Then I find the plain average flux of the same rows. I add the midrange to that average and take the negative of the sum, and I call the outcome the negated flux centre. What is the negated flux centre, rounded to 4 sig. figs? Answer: -15.57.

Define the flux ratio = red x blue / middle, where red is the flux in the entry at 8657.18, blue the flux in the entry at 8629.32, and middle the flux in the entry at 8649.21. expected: 6.8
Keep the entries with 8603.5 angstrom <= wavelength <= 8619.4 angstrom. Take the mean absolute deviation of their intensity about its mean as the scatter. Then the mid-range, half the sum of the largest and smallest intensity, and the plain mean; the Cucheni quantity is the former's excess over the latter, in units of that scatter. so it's 0.65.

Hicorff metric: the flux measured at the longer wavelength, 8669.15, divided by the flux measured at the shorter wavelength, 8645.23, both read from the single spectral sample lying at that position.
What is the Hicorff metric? 1.08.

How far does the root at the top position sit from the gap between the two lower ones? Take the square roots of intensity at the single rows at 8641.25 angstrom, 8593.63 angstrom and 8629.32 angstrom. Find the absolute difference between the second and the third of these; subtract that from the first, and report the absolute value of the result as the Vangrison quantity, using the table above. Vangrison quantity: 2.71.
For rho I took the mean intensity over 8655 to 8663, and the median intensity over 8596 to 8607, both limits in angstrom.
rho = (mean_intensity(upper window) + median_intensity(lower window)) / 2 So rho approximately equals 7.1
